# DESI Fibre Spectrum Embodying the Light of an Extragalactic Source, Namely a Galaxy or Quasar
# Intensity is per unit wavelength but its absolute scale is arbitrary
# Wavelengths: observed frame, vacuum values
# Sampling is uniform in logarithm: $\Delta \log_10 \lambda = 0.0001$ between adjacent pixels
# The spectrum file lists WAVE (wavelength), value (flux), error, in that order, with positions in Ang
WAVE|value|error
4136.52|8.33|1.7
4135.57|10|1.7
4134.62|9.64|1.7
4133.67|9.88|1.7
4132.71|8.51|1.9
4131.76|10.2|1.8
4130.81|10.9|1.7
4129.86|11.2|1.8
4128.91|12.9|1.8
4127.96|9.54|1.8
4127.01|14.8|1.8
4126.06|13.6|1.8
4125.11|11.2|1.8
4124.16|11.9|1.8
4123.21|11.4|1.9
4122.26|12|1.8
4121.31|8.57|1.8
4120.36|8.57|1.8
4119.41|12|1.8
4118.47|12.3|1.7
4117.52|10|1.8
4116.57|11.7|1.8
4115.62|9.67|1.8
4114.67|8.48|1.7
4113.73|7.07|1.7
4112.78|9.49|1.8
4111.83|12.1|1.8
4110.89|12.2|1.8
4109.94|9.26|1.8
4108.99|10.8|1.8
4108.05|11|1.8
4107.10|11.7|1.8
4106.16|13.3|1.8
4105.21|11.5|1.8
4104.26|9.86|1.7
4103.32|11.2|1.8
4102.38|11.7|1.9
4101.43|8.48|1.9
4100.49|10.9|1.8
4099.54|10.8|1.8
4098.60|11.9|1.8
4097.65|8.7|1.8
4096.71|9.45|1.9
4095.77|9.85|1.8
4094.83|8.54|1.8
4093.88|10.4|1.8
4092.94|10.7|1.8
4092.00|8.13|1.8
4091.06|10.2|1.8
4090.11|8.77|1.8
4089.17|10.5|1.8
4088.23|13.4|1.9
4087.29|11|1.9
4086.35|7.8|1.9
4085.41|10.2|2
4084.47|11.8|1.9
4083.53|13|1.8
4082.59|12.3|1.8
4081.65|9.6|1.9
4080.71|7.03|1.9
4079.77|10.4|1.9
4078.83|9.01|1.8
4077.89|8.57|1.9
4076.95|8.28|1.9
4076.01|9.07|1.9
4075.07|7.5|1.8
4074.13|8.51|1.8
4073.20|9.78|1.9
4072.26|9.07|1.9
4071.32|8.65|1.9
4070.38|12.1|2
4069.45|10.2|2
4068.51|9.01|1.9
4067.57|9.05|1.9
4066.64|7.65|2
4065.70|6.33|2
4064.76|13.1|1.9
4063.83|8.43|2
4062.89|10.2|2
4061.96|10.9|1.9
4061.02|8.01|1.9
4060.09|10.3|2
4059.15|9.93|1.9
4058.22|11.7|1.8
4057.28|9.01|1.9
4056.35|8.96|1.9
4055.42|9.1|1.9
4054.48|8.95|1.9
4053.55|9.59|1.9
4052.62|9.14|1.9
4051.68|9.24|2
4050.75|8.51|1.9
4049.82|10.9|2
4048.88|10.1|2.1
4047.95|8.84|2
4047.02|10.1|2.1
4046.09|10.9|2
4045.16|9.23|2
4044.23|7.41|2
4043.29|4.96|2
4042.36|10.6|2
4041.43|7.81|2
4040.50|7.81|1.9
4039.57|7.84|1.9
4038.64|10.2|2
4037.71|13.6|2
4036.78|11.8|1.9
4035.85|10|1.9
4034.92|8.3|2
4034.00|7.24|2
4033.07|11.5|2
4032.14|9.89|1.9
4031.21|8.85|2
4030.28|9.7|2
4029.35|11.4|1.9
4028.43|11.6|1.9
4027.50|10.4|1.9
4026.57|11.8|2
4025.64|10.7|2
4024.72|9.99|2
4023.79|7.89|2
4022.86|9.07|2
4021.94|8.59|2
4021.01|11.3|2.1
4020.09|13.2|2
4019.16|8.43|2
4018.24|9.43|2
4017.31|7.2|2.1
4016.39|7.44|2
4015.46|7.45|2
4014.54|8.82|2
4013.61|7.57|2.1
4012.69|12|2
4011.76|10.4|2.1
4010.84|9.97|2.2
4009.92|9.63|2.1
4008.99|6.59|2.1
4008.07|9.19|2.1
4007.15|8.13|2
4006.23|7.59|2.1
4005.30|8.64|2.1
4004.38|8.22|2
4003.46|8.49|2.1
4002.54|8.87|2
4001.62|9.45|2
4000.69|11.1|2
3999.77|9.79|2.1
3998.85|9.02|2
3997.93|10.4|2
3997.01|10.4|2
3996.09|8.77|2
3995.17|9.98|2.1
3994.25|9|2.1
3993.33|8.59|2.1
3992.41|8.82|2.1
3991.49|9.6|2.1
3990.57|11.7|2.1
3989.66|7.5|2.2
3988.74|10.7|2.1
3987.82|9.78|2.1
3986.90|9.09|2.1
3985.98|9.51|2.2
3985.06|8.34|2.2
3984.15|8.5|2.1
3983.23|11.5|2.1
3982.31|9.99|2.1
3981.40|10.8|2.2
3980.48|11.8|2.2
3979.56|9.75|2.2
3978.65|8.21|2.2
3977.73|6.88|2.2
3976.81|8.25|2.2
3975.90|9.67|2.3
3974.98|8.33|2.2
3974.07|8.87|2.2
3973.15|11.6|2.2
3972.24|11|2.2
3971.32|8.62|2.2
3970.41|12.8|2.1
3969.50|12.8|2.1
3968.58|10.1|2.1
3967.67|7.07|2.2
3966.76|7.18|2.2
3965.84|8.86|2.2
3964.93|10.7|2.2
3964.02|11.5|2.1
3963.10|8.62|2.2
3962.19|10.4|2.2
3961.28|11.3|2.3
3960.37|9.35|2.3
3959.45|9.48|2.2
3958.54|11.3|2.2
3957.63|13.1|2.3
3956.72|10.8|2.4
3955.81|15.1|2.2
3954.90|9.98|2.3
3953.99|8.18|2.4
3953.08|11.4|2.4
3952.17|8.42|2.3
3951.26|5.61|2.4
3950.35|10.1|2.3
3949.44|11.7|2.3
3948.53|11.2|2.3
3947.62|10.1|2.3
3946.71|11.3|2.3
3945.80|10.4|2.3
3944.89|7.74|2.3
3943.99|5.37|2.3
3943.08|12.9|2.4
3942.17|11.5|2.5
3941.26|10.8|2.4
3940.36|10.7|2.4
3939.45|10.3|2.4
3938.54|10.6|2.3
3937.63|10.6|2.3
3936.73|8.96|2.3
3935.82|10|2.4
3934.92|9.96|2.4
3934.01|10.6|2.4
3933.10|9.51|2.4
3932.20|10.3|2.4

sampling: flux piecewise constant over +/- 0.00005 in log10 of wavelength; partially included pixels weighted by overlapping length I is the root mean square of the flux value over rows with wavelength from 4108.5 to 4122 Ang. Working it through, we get 10.3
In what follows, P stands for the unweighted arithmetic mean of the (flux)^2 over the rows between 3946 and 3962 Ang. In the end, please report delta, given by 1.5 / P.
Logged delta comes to 0.0131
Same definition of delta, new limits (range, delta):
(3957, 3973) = 0.0139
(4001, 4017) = 0.0193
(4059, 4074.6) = 0.0162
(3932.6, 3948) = 0.0144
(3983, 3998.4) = 0.0163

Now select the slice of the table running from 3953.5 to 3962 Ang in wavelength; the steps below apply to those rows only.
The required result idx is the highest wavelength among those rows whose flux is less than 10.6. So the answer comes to 3960.37 Ang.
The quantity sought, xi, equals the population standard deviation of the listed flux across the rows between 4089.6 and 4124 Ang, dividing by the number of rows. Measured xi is 1.5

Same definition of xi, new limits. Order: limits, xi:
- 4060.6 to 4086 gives 1.7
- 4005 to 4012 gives 1.2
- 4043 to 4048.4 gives 1.9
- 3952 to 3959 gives 2.2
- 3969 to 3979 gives 1.9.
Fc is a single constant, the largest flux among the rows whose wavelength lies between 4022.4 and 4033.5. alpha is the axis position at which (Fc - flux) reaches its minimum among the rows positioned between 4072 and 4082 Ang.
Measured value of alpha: 4079.77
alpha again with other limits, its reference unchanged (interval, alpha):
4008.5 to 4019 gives 4012.69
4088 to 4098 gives 4088.23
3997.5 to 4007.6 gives 4000.69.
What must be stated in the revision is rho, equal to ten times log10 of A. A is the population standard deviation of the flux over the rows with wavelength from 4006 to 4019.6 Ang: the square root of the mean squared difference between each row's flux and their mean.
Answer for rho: 1.5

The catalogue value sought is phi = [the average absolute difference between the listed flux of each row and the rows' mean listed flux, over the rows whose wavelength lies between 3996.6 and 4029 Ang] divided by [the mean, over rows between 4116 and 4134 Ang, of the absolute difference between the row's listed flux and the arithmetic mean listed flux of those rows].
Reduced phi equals 0.93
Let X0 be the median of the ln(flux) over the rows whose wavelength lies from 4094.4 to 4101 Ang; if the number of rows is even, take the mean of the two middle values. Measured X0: 2.29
